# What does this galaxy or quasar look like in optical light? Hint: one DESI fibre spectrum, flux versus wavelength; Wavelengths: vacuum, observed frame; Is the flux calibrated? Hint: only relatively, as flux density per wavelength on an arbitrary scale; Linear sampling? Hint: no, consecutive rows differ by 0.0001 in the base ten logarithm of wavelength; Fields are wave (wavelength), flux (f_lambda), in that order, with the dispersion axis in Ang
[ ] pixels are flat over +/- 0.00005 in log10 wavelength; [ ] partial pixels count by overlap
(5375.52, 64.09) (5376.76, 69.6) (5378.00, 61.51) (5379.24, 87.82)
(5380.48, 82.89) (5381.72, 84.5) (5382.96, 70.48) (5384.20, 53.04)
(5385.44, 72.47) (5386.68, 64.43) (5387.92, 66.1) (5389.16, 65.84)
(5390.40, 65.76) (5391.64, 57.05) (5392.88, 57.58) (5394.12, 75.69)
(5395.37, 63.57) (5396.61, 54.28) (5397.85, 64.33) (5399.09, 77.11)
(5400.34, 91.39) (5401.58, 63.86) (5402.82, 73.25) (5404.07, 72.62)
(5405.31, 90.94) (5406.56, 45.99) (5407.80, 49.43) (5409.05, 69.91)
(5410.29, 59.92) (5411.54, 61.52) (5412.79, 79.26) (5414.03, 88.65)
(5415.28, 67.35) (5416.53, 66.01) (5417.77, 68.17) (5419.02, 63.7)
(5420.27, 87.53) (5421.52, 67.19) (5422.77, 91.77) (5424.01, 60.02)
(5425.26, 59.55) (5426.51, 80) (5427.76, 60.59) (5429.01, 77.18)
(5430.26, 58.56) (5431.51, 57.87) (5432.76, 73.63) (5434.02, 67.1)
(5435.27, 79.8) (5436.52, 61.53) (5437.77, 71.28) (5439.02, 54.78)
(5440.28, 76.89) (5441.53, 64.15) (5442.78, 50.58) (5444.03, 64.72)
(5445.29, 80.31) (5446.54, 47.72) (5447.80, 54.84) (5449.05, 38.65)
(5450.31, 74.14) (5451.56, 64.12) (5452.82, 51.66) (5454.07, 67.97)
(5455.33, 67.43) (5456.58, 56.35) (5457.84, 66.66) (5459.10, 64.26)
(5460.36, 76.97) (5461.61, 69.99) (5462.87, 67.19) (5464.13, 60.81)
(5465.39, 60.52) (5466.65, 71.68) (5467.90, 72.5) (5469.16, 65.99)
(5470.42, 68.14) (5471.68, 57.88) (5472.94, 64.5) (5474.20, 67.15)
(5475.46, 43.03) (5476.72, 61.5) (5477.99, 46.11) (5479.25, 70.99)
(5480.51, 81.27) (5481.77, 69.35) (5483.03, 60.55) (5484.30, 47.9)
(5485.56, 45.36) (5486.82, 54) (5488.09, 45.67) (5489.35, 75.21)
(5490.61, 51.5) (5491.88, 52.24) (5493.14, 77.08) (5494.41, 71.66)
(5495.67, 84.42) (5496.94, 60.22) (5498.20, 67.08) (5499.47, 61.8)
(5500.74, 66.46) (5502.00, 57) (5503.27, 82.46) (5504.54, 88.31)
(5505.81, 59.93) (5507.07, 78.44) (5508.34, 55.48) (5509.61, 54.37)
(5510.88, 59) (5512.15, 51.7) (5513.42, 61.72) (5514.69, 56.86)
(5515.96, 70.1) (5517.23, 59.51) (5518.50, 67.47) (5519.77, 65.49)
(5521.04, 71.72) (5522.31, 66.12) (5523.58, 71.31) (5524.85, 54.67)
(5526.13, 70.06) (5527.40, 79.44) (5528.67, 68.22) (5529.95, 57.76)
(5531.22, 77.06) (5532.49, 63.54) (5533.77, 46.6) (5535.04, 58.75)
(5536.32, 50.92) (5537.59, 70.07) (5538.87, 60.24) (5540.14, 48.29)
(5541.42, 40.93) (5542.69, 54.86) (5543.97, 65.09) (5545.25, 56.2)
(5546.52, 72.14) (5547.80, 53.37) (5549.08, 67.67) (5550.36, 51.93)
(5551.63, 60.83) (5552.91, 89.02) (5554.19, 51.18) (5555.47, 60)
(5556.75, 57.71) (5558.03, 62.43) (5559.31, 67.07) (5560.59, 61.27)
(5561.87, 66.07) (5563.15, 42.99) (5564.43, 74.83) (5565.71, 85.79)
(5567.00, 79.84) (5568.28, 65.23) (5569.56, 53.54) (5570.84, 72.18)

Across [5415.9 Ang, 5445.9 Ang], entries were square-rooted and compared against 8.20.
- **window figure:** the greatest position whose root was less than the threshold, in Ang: 5444.03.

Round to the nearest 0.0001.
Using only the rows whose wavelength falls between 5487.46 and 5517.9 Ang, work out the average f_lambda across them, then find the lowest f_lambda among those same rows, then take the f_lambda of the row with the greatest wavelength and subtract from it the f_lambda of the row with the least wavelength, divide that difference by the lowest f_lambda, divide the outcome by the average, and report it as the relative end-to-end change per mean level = 0.0047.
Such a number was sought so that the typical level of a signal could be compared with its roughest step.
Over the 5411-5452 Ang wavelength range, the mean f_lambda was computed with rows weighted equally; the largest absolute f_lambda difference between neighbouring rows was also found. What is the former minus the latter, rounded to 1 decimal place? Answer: 31.8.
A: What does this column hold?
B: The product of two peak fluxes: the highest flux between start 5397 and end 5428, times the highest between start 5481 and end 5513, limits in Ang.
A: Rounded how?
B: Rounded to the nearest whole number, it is 8104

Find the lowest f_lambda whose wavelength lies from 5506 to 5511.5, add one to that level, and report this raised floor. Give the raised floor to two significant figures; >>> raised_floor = 55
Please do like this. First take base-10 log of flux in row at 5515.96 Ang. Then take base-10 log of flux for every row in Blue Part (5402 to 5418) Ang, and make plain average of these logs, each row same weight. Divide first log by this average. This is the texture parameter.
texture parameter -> 1.01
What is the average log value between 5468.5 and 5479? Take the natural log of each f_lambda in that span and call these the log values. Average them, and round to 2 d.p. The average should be 4.07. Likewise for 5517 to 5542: 4.12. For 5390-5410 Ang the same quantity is 4.19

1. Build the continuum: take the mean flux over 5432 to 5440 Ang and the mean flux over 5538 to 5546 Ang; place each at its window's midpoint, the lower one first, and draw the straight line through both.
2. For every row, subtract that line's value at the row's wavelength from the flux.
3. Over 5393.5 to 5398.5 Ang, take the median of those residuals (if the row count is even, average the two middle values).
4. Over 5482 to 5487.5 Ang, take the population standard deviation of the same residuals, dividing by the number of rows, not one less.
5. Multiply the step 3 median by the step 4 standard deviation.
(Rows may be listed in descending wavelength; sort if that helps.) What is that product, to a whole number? -53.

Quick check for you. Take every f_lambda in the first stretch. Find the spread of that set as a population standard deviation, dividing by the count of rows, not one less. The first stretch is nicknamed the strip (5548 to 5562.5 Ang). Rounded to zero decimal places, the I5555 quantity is 10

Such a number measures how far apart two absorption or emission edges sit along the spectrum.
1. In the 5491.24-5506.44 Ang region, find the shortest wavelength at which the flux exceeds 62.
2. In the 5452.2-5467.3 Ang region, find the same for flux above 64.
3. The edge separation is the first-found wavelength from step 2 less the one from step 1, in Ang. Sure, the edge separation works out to -39.1 Ang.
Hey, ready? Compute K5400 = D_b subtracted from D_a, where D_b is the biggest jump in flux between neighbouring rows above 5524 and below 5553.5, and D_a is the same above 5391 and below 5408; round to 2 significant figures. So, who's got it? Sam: 17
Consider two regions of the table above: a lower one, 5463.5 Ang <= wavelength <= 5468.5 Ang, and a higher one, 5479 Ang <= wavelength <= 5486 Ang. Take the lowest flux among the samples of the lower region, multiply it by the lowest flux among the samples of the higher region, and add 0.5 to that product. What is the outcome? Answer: 2746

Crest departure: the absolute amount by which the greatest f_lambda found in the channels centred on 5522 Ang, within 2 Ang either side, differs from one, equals 70.7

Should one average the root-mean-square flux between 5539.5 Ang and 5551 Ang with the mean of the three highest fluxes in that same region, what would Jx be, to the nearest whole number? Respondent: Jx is 63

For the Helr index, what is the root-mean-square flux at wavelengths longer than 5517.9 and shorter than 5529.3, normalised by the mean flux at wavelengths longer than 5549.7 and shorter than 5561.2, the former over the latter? 1.10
